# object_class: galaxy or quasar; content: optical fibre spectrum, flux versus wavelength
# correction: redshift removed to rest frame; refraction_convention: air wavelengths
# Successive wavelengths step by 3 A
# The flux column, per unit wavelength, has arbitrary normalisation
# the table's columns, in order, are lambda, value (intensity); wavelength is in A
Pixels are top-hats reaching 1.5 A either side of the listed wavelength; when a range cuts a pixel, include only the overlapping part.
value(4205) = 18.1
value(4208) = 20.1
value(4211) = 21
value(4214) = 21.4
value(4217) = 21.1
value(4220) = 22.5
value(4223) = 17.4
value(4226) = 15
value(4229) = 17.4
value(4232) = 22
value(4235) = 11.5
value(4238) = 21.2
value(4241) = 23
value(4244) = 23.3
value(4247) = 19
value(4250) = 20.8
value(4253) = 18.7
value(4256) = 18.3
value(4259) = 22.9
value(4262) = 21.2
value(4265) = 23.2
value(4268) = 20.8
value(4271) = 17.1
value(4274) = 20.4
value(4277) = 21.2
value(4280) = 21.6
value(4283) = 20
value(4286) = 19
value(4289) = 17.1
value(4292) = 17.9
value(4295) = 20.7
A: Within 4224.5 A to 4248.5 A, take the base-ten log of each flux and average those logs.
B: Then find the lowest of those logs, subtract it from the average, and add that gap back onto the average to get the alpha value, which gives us 1.48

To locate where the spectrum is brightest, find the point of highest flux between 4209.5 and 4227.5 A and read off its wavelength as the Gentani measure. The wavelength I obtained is 4220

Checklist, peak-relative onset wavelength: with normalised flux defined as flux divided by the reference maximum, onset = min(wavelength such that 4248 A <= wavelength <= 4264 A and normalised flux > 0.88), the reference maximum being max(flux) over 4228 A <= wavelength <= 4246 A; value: 4250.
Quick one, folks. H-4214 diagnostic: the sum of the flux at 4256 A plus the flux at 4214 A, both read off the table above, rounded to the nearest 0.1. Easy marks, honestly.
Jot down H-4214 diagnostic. 39.7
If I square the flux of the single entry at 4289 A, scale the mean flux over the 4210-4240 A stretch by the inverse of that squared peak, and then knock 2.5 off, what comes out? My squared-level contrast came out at -2.435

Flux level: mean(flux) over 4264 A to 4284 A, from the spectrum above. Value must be 20.6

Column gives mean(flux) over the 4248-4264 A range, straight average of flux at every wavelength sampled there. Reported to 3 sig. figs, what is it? 20.4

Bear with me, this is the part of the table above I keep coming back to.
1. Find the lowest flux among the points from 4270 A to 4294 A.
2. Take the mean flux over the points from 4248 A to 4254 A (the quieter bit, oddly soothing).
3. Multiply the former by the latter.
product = 338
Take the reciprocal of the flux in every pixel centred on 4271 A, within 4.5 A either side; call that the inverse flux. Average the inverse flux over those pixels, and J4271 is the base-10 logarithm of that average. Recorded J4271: -1.29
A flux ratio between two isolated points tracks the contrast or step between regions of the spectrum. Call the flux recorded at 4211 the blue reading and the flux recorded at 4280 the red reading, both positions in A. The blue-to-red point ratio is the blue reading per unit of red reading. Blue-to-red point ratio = 0.97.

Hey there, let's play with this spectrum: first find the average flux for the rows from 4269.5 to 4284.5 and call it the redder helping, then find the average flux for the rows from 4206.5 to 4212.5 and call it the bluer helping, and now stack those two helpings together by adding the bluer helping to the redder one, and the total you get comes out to 40.6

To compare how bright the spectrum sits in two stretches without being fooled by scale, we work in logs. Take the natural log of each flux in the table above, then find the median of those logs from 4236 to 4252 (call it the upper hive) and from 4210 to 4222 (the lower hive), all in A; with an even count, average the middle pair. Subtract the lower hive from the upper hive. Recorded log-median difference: 0.00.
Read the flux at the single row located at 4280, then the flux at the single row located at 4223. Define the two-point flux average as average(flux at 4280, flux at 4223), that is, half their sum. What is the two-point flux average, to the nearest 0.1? 19.5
